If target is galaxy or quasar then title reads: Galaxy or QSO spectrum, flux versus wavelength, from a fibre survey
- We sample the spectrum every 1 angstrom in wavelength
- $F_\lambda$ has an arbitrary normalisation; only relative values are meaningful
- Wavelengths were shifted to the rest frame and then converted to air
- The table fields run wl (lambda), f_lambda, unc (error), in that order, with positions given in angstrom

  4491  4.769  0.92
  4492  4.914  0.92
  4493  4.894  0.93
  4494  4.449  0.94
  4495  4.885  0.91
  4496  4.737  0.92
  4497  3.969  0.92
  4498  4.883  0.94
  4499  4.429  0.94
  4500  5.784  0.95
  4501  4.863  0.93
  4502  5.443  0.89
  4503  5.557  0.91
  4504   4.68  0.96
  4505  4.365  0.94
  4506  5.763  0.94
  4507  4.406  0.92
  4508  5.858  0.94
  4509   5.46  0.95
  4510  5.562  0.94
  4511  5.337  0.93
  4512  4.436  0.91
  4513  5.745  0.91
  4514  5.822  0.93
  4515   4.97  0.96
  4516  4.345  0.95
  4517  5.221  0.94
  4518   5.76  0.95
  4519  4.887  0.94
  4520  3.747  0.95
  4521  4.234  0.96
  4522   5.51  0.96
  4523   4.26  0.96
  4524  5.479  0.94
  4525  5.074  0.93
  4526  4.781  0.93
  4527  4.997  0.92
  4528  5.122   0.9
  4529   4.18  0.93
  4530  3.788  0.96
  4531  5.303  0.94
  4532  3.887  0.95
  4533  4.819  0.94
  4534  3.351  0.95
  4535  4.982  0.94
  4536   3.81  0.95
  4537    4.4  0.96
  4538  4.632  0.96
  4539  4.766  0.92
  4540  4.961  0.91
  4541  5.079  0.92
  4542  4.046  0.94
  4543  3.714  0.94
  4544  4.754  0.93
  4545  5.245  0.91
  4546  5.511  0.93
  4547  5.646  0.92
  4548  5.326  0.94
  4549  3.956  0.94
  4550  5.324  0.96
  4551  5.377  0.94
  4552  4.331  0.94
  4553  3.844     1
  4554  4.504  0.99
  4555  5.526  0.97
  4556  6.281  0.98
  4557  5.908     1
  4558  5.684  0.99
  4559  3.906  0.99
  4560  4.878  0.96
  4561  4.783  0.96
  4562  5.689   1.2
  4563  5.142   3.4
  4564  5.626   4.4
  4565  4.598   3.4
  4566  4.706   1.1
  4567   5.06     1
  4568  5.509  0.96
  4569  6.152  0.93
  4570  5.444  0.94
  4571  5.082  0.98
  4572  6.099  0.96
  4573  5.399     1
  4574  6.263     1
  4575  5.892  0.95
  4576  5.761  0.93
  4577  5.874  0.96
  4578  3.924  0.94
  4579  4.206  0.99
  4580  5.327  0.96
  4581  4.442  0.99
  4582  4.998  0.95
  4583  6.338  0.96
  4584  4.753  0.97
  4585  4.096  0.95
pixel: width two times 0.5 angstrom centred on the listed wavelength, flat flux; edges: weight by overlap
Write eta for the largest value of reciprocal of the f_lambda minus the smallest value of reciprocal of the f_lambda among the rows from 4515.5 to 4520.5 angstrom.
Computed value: 0.093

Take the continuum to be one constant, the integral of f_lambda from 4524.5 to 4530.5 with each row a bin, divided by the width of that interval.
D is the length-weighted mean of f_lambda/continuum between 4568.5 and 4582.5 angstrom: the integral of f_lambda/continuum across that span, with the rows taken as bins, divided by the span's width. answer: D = 1.15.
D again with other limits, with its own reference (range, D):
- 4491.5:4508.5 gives 1.06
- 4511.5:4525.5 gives 1.07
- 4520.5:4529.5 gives 1.04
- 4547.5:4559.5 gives 1.07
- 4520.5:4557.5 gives 1.03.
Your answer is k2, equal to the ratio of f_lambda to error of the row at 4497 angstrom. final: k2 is 4.3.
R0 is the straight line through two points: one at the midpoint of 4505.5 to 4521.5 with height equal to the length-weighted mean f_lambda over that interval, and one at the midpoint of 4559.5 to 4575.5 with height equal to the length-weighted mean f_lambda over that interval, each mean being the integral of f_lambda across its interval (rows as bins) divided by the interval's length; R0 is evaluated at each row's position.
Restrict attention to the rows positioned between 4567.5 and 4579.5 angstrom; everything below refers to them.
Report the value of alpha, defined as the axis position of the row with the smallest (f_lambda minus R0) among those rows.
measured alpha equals 4578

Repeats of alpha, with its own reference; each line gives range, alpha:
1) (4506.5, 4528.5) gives 4520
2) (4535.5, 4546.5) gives 4543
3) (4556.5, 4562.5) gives 4559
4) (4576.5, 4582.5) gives 4578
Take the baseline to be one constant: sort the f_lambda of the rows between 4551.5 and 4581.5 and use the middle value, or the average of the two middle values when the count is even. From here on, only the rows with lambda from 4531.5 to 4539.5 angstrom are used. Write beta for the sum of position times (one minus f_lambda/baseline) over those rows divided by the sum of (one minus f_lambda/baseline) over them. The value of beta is 4535.1 angstrom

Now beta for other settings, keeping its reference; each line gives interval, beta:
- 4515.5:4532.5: 4525.1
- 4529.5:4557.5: 4538.9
